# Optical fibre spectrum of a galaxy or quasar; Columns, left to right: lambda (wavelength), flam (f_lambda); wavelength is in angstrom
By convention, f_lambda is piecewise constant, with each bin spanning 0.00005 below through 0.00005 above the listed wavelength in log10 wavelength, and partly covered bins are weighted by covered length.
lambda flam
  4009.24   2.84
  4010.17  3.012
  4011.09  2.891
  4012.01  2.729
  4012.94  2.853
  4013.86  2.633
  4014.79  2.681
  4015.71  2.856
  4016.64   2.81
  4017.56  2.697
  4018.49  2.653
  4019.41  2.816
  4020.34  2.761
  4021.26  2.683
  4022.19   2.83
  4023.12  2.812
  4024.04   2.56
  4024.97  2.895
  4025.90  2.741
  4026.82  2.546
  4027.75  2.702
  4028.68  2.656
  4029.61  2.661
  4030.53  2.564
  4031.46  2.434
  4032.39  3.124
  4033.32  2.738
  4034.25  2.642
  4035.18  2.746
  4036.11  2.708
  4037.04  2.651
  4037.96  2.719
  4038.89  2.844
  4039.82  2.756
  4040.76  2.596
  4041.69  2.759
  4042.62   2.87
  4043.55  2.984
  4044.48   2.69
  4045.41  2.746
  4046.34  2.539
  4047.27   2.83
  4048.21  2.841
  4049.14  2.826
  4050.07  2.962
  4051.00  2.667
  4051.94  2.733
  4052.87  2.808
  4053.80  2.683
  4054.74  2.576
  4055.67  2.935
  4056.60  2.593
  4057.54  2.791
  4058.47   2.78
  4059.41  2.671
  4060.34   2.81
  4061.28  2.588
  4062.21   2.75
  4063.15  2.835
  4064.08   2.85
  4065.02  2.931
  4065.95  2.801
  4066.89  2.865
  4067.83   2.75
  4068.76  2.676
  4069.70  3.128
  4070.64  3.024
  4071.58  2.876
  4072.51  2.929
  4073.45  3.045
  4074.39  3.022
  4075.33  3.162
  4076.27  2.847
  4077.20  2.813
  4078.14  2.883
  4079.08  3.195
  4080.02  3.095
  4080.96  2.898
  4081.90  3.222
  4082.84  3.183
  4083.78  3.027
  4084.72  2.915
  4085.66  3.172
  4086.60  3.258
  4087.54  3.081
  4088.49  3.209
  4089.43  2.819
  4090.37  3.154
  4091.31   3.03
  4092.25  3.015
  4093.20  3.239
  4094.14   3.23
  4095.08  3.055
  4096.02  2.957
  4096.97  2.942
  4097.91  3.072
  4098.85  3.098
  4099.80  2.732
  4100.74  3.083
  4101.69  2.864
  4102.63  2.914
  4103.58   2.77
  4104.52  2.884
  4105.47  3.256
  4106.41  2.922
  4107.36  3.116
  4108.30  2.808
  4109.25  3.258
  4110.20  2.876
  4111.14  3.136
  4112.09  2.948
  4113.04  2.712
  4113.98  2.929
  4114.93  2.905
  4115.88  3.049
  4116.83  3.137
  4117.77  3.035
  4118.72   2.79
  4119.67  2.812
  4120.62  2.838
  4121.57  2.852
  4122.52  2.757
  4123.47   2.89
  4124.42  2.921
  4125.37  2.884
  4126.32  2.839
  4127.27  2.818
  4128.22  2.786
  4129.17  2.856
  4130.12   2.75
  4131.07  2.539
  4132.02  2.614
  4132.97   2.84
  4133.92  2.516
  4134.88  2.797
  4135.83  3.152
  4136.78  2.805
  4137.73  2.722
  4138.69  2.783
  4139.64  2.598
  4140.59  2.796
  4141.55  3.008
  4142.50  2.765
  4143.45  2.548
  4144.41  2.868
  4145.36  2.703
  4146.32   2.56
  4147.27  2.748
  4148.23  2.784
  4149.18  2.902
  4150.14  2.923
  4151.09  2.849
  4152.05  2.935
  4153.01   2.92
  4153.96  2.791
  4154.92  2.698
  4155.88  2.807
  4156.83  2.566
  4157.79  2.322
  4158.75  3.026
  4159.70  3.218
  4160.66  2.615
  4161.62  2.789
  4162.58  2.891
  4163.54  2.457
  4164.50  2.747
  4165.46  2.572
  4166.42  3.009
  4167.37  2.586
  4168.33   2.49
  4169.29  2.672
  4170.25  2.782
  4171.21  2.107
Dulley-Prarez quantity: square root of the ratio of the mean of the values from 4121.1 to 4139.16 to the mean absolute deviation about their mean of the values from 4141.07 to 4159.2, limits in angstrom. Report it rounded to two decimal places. 4.54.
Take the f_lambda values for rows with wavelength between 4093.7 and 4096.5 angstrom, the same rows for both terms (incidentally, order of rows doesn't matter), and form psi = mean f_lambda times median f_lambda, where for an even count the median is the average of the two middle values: 9.4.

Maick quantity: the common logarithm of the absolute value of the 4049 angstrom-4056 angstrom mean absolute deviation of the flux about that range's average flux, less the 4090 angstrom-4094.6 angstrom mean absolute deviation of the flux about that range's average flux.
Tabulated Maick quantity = -1.7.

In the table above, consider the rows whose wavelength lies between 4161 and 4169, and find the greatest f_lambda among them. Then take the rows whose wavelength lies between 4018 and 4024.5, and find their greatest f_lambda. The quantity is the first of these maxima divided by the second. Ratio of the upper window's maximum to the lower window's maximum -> 1.06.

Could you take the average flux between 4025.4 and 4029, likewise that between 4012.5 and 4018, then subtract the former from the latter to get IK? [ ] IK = 0.09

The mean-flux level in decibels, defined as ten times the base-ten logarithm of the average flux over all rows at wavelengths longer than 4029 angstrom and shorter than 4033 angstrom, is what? 4.31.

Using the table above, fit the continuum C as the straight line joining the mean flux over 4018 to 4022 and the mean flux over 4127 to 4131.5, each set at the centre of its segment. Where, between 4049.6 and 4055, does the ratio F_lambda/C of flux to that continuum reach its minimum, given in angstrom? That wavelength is 4054.74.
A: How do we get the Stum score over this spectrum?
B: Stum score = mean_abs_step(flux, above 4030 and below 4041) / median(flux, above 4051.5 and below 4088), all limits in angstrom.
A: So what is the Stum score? 0.061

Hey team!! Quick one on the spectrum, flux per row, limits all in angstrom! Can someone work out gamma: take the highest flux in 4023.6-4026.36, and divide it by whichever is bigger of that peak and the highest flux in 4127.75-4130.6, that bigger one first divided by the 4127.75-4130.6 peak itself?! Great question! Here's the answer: 2.86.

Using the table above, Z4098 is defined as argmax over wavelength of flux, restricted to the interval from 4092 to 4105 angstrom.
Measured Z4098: 4093.20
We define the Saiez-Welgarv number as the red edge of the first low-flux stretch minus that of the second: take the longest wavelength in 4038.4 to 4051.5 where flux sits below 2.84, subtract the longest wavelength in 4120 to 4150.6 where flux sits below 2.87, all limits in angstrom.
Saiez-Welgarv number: -97.2 angstrom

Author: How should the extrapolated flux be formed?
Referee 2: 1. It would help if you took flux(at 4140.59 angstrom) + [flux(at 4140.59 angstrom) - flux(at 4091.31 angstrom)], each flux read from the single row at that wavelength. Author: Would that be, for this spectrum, 2.56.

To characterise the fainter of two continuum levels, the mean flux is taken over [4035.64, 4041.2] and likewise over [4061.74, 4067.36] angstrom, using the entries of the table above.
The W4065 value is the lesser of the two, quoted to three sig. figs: 2.71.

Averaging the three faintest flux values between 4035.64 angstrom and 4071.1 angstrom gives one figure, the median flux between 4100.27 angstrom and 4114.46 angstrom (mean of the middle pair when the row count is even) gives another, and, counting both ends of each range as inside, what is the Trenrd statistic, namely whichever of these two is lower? 2.57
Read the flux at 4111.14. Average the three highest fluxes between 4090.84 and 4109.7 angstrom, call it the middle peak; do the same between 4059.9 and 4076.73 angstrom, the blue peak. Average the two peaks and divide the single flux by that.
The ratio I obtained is 0.99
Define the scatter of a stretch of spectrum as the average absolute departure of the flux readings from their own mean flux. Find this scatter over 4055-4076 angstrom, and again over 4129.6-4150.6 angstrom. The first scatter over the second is 1.0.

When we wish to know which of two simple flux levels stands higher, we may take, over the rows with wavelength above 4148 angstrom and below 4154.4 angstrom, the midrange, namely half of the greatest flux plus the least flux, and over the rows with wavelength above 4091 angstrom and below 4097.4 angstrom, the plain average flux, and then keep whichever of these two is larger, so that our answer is 3.07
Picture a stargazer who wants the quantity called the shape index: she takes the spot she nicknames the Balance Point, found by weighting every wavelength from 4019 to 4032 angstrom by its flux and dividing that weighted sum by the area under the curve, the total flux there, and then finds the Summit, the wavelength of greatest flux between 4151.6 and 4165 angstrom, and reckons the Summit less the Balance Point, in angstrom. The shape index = 134.4 angstrom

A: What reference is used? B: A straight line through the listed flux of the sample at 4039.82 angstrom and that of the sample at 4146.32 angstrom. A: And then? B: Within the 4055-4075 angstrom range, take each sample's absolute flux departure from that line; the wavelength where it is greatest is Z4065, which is 4069.70 angstrom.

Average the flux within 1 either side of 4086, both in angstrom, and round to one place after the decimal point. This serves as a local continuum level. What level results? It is 3.2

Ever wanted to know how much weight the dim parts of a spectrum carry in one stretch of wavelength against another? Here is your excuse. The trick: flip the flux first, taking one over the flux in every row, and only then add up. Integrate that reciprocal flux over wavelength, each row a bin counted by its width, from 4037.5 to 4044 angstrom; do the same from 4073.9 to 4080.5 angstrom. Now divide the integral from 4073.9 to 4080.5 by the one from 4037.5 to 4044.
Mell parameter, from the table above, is 0.94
